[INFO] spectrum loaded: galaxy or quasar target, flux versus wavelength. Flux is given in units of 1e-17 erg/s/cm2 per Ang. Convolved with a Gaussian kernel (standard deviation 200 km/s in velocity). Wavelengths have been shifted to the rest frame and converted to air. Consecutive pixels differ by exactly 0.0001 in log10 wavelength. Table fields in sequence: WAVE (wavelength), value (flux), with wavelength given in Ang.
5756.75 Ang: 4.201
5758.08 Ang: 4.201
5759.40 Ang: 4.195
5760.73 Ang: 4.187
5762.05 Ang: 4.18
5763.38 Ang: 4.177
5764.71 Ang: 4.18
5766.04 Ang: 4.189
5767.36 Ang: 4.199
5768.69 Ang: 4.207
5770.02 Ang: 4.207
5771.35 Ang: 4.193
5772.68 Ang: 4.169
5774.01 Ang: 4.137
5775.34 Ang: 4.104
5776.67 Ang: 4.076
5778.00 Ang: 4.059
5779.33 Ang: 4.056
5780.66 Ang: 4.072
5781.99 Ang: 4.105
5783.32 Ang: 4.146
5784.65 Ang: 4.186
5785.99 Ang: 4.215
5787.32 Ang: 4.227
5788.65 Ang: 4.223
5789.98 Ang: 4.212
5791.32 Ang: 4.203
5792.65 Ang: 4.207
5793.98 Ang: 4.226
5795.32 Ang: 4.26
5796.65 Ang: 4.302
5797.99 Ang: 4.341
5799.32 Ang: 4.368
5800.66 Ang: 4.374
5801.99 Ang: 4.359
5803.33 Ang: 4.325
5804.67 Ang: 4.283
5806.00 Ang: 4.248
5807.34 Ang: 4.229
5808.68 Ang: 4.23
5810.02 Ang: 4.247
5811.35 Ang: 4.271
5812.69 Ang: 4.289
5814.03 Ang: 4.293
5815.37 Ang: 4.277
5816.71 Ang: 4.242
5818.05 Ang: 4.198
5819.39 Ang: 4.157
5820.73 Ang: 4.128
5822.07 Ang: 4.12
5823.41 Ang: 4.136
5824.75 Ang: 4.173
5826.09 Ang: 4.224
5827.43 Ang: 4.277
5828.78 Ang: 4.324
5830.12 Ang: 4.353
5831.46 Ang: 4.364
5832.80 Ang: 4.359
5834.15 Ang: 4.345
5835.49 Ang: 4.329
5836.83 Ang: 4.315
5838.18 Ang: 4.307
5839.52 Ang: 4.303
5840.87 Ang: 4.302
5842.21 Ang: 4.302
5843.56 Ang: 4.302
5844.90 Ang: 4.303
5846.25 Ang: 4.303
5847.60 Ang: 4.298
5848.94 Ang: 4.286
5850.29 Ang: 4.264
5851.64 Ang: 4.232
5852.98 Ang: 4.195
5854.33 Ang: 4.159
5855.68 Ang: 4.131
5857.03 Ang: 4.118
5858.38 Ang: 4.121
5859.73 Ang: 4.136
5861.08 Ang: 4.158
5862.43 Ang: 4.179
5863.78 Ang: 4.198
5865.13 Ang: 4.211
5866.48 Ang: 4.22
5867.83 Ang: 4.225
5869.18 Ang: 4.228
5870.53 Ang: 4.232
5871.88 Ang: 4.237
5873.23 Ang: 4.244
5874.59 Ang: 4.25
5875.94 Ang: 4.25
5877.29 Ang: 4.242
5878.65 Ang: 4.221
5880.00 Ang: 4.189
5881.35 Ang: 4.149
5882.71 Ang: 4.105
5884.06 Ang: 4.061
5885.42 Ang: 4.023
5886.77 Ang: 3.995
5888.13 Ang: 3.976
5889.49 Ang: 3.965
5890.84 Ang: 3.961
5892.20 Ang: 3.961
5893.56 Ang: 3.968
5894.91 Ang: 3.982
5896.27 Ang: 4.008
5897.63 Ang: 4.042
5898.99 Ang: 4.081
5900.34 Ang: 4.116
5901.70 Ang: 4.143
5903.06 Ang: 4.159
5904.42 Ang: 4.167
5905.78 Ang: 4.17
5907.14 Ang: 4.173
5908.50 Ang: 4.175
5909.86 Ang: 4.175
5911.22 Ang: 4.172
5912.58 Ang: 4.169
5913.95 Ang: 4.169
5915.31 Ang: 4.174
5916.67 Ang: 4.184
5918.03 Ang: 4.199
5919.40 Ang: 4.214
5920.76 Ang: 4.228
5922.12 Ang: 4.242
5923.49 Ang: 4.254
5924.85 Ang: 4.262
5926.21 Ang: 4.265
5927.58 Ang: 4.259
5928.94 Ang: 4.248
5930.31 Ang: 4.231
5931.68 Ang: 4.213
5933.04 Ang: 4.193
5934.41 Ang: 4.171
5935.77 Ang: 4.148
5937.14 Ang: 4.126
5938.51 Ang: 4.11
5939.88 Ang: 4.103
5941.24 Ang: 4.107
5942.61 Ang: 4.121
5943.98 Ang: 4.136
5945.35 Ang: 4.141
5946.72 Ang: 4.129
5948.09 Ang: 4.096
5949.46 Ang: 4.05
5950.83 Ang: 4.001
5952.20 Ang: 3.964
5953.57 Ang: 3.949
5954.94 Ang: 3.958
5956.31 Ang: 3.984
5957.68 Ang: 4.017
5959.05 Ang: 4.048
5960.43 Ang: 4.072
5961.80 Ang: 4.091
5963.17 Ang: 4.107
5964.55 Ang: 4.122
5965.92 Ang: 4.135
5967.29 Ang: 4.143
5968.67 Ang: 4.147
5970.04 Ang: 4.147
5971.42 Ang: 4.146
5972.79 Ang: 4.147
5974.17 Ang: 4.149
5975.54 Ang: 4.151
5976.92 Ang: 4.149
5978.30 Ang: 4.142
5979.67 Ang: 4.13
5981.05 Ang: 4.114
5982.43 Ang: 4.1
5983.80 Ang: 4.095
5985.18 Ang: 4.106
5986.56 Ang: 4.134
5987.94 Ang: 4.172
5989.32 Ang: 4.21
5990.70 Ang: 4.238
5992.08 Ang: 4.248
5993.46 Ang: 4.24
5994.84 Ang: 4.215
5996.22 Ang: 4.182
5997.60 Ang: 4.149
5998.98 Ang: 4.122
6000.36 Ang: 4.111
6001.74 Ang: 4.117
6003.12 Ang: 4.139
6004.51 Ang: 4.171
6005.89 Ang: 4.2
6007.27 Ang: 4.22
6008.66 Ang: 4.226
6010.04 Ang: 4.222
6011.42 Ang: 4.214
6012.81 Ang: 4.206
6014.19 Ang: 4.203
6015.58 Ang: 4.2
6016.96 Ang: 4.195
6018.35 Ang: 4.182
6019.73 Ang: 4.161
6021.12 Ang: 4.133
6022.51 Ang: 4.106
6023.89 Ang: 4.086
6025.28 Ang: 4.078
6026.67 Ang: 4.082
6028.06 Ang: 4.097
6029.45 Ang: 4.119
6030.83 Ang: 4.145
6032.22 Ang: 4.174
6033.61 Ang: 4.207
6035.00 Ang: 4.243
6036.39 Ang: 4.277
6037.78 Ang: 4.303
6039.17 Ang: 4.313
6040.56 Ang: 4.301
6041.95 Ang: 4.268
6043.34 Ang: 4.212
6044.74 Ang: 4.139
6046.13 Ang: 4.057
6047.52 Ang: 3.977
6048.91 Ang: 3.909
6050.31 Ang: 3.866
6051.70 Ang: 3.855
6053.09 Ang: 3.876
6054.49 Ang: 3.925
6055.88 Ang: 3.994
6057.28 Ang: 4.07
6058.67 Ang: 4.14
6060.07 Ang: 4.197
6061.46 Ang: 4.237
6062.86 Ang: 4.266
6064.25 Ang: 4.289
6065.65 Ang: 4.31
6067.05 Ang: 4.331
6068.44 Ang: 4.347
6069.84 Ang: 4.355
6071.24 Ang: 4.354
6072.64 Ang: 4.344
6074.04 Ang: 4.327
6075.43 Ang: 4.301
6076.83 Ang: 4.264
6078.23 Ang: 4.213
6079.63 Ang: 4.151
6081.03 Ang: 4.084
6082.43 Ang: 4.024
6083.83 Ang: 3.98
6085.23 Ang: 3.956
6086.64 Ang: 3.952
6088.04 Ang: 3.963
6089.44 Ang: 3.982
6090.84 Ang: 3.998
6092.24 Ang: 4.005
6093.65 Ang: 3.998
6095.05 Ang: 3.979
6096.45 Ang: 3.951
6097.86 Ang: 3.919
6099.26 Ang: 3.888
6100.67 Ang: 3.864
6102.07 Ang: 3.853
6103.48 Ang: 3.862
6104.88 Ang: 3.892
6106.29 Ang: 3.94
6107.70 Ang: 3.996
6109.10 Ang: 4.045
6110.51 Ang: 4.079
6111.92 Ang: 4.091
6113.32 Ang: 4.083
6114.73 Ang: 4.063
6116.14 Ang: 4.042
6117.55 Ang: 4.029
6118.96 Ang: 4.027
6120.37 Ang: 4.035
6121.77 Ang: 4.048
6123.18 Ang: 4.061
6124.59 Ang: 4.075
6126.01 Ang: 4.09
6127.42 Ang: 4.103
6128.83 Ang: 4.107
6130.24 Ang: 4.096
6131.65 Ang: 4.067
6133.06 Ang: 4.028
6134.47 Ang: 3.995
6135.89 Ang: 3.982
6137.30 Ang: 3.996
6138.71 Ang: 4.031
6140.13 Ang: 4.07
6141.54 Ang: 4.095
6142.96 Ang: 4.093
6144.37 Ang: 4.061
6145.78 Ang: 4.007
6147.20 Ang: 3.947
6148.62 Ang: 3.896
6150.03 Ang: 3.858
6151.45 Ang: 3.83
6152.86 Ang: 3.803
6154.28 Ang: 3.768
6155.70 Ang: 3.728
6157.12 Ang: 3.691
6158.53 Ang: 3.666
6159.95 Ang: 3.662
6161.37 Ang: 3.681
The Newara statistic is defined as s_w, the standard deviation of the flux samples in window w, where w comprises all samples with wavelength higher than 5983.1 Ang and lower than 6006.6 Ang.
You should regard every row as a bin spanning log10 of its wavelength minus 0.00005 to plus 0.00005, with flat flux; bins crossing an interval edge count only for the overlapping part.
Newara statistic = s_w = 0.05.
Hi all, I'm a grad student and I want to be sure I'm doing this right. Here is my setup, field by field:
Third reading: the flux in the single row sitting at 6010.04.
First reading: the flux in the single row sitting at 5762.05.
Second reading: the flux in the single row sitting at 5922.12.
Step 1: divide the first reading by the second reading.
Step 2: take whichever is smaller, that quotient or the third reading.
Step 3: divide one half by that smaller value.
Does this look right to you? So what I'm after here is 0.51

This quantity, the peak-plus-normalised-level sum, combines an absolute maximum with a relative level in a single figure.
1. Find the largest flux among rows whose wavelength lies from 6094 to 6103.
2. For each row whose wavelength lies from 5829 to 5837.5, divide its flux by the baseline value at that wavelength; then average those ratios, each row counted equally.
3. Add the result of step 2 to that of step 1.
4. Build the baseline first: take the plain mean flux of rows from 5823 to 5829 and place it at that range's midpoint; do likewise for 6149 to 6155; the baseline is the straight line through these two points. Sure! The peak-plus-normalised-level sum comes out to 5.01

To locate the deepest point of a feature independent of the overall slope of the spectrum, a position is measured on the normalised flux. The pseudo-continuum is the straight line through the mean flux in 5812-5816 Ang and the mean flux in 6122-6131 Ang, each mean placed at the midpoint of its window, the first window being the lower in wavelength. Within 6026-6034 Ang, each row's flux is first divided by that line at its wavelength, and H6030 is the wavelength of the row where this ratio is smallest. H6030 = 6026.67 Ang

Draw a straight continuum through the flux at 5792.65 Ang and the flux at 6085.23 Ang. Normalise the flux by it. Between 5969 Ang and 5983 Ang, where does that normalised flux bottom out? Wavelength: 5982.43 Ang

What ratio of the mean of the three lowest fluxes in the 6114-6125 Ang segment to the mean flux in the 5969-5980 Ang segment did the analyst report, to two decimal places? 0.97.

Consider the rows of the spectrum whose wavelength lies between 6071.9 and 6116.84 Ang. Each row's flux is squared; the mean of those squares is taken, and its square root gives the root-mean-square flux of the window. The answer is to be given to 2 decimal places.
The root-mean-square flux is 4.04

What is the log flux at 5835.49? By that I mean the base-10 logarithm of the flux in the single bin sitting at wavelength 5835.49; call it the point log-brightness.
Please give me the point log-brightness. 0.636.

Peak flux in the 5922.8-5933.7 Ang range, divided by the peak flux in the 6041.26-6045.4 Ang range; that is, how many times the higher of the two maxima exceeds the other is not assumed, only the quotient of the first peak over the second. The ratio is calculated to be 1.00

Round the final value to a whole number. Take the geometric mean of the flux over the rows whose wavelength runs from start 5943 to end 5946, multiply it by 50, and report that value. 207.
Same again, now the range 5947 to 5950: 204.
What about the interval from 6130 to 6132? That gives 204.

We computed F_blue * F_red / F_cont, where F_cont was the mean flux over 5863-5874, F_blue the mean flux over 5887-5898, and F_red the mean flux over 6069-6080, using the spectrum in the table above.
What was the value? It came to 4.04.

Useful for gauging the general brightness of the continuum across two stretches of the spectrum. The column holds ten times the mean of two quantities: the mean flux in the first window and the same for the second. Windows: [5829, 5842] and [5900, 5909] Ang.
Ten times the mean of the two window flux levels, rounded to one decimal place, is 42.4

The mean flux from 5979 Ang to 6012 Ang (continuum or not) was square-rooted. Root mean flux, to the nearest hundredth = 2.04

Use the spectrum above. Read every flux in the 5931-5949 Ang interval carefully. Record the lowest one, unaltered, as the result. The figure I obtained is 4.096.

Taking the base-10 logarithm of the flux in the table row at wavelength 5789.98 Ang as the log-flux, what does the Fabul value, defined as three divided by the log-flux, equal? 4.80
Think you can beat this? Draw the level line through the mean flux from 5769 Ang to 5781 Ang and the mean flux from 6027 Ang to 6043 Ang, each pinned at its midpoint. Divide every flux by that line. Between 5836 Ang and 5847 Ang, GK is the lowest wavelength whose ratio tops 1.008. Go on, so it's 5836.83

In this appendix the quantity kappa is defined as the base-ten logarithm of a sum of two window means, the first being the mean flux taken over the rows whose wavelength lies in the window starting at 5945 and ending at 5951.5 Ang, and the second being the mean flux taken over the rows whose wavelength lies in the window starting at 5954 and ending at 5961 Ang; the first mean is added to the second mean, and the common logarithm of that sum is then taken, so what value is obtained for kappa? 0.908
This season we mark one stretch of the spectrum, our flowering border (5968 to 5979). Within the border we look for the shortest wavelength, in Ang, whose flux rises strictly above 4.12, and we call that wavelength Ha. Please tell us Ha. 5968.67 Ang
